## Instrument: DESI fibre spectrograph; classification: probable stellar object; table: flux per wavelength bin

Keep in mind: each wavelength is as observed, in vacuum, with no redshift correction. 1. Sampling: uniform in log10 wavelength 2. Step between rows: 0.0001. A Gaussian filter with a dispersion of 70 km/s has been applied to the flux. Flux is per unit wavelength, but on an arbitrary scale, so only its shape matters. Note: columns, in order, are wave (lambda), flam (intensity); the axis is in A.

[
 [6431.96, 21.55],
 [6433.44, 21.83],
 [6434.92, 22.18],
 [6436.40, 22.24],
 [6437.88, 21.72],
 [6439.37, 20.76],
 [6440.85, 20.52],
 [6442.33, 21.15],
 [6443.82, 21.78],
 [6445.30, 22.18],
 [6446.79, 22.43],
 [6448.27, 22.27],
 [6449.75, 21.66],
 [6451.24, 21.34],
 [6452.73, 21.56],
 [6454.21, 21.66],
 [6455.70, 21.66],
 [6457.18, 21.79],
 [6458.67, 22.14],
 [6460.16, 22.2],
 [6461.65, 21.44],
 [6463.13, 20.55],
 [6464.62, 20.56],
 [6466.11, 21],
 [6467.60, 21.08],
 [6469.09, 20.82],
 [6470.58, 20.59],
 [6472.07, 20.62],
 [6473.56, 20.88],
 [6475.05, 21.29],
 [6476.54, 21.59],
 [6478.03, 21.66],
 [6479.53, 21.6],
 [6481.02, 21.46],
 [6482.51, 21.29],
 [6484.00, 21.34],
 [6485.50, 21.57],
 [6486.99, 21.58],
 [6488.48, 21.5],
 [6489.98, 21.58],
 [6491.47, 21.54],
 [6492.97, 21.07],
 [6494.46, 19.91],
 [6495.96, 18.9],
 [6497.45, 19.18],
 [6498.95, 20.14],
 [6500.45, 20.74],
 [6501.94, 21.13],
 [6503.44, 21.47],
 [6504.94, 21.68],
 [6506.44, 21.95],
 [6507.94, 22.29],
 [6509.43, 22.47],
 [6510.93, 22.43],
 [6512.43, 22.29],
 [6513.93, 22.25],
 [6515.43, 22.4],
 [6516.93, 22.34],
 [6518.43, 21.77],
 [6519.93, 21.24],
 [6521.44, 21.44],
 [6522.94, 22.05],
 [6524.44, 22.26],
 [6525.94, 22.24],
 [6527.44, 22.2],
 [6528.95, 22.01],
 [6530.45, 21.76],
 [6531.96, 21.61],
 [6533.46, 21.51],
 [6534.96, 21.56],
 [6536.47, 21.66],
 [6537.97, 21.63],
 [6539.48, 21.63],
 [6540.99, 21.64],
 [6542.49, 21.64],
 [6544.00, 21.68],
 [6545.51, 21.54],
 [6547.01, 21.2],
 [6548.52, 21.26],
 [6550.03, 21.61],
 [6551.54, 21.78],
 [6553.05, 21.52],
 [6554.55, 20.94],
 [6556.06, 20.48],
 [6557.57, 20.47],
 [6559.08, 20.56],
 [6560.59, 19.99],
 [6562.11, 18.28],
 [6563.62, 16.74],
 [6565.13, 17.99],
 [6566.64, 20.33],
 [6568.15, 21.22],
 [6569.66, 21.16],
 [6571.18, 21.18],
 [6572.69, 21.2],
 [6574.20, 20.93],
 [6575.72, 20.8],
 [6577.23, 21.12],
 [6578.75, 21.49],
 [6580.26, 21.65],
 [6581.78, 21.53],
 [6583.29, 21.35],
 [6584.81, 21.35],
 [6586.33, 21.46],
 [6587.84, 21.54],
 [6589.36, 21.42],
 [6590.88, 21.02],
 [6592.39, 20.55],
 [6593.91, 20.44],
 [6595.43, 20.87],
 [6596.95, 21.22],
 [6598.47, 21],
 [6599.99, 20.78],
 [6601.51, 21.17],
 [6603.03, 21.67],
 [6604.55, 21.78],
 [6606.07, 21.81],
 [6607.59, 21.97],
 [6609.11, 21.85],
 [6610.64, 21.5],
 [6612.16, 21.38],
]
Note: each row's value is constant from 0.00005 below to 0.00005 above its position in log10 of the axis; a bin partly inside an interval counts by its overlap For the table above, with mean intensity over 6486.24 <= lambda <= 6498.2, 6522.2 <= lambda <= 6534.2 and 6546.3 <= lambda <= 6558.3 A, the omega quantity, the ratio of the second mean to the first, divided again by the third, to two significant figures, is 0.050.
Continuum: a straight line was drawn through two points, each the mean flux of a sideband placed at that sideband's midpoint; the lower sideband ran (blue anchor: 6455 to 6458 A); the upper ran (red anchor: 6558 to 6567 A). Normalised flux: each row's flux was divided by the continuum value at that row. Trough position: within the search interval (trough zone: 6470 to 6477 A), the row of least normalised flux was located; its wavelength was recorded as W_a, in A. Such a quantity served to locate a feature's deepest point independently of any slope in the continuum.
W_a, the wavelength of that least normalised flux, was 6470.58 A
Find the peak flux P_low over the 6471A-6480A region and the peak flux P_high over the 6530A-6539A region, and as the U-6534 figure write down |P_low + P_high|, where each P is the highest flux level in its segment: 43.4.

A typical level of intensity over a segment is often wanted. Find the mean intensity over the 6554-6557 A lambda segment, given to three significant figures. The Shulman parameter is 20.7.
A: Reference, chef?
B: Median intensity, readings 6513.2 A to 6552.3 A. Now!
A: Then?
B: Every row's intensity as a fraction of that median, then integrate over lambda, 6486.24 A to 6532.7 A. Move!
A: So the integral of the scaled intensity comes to 46 A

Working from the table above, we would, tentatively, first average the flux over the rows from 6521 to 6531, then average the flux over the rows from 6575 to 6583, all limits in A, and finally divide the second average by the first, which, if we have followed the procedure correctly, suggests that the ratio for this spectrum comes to 0.969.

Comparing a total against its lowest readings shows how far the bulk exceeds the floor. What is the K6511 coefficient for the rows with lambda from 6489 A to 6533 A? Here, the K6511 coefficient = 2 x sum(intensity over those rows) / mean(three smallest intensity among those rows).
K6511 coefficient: 64.6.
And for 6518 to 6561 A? 61.3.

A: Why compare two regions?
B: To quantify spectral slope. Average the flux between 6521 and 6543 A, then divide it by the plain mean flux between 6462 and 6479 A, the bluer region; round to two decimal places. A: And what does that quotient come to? 1.04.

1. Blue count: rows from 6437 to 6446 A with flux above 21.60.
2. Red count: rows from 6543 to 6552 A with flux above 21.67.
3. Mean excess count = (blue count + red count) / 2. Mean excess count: 2.5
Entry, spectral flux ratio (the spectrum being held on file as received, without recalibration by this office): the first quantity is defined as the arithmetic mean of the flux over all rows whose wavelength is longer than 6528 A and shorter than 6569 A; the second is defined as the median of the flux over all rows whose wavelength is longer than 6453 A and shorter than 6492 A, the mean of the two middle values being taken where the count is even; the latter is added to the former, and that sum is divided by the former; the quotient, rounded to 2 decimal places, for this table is 2.03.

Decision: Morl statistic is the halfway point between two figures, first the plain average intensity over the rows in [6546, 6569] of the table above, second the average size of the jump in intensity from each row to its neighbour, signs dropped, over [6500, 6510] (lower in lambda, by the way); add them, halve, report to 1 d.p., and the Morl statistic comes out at 10.3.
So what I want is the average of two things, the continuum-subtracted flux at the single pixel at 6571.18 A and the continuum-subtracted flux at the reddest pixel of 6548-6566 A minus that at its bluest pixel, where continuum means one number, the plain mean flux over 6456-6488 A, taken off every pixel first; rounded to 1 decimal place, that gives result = -1.7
